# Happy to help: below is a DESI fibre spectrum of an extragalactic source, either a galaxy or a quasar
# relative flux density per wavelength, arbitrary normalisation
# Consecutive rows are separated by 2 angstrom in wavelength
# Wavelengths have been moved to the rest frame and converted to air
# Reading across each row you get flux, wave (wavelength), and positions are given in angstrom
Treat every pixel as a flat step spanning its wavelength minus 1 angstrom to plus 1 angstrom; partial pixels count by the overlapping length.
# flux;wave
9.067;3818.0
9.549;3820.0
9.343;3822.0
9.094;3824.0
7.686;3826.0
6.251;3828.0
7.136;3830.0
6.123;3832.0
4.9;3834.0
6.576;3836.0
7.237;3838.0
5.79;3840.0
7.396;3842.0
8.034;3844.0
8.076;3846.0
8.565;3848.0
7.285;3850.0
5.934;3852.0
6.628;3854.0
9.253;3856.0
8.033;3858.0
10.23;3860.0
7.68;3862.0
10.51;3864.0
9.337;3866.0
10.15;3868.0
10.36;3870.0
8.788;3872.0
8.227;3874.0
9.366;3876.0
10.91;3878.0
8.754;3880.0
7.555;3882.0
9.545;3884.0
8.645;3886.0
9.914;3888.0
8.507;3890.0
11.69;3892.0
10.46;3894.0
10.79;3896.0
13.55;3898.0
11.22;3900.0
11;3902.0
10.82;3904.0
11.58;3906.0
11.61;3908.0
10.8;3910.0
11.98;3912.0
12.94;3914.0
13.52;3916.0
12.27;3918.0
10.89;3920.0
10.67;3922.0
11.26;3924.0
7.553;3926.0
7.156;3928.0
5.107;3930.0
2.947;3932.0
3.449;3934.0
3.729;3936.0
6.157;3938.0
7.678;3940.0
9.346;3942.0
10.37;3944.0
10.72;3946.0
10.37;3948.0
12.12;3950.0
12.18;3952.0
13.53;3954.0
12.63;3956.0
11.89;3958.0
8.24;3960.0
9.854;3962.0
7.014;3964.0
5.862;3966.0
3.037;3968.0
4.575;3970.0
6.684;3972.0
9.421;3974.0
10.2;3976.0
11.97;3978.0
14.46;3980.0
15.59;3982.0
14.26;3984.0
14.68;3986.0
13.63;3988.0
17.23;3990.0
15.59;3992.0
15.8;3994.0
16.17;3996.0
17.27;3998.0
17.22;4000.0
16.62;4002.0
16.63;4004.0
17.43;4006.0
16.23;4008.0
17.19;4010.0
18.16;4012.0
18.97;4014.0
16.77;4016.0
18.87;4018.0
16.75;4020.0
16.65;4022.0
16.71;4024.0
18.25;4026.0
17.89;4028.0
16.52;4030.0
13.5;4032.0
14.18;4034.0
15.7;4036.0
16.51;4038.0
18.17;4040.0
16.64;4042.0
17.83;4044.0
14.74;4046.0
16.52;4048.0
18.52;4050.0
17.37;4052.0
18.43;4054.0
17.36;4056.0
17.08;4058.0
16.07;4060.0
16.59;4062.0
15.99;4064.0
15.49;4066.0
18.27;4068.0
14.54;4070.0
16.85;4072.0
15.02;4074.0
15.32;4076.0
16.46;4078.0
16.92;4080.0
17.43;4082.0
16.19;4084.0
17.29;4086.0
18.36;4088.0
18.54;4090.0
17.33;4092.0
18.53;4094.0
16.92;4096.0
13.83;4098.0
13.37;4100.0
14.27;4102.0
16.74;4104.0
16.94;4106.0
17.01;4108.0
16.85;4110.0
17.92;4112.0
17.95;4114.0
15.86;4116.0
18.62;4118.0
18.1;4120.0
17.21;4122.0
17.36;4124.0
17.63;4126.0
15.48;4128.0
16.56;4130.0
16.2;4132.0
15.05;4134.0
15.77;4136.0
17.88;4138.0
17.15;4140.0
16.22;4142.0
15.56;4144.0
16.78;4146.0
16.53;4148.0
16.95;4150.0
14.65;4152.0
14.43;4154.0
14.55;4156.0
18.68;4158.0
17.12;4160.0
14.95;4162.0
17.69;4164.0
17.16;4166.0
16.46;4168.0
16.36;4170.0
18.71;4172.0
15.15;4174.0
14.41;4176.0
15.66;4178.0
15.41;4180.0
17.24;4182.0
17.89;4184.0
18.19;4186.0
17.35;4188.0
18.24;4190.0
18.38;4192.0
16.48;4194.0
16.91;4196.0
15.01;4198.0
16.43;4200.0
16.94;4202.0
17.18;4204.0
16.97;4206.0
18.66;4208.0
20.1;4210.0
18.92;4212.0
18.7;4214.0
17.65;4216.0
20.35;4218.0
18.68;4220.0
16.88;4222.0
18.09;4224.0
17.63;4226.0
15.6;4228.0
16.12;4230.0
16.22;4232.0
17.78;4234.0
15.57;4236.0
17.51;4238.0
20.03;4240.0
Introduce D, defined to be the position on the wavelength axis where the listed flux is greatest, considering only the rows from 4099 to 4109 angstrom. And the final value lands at 4108.0 angstrom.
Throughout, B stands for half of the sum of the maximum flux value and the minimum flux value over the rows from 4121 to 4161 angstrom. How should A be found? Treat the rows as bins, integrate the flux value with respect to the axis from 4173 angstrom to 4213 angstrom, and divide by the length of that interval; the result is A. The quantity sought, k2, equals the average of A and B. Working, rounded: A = 17.1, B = 17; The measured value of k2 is 16.8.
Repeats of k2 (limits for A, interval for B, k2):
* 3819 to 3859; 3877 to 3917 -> 9.0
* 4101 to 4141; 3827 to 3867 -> 12.3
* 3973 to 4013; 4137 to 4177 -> 15.9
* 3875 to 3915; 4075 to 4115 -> 13.3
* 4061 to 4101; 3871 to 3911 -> 13.5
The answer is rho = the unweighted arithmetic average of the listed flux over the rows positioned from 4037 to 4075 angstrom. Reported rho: 16.7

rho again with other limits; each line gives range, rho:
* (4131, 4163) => 16.2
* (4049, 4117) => 16.7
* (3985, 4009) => 16.2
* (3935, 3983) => 9.5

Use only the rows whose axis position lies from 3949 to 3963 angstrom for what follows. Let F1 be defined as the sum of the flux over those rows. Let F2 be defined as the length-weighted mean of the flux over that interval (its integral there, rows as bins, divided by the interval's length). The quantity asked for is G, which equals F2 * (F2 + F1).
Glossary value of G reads 1057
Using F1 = 80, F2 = 11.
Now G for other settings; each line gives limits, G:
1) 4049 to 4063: 2407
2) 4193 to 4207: 2194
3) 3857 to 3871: 718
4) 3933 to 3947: 432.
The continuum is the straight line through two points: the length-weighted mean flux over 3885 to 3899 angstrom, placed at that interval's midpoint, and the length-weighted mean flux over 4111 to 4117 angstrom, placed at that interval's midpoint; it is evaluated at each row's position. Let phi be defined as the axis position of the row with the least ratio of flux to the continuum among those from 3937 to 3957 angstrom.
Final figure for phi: 3938.0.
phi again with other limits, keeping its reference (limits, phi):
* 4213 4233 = 4228.0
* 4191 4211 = 4198.0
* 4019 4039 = 4032.0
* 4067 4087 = 4070.0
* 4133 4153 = 4152.0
